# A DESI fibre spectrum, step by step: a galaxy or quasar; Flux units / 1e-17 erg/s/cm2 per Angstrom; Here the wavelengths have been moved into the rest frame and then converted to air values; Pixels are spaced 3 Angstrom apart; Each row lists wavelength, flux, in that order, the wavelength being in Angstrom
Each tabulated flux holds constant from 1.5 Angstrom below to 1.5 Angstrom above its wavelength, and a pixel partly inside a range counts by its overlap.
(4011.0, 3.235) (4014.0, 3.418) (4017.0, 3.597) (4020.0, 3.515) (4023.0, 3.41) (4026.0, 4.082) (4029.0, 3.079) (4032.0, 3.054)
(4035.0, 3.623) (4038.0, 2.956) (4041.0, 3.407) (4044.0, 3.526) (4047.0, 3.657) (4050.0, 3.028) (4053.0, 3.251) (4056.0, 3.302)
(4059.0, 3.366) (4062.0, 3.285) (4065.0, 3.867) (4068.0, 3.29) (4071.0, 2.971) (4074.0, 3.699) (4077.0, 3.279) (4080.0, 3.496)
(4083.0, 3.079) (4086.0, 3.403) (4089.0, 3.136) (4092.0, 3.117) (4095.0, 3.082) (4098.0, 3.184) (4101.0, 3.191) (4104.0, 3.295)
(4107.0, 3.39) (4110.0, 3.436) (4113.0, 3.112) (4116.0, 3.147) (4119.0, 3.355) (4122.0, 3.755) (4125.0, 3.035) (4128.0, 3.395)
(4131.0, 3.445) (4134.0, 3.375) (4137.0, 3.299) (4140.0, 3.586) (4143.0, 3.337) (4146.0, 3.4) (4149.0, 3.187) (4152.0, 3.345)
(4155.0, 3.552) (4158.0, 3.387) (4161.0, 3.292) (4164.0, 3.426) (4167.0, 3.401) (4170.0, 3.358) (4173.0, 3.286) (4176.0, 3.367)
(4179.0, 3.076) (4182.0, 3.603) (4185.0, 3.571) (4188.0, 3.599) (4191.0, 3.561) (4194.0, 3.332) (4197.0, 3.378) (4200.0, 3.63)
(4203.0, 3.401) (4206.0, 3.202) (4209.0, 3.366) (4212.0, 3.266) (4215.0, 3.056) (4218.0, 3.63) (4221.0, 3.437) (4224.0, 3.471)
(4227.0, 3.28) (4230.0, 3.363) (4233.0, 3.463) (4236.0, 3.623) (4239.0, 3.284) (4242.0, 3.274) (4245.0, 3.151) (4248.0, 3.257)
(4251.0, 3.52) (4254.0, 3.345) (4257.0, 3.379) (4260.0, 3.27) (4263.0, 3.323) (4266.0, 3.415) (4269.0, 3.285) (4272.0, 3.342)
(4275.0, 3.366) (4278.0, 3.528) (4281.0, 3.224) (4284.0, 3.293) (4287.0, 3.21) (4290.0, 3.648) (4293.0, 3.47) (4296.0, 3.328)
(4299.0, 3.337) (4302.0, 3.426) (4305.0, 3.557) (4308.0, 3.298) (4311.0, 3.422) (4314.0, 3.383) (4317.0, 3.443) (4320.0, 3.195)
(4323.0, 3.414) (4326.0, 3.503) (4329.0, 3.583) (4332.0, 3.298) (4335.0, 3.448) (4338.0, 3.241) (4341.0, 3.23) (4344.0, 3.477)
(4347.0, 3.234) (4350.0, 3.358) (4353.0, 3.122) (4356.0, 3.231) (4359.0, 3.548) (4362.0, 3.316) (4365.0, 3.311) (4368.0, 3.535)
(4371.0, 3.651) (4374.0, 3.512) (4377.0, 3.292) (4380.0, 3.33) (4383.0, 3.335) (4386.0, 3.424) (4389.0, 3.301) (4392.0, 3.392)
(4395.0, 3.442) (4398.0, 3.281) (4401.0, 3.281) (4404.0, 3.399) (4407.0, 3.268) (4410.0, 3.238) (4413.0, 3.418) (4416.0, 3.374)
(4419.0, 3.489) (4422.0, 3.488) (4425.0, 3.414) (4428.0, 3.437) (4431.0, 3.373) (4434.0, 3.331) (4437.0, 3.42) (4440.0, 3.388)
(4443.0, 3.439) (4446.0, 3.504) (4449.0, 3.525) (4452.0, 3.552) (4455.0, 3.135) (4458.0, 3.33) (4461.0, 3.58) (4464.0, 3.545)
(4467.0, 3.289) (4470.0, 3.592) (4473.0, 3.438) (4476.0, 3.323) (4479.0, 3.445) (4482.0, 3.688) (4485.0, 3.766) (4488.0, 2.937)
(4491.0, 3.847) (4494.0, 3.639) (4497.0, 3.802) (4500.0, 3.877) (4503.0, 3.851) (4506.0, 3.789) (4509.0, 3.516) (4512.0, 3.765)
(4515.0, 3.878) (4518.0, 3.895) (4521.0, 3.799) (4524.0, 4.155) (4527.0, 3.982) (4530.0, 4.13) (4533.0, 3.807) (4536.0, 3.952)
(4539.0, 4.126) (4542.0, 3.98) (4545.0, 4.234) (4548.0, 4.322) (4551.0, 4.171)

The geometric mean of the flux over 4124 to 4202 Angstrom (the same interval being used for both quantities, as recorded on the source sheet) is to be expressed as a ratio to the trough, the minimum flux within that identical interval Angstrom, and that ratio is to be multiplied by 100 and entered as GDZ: 112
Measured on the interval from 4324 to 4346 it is 105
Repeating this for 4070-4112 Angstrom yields 110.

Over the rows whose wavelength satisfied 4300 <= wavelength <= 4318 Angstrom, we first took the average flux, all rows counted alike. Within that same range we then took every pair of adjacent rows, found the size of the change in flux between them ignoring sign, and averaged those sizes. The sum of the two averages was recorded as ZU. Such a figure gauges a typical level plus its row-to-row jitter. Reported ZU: 3.54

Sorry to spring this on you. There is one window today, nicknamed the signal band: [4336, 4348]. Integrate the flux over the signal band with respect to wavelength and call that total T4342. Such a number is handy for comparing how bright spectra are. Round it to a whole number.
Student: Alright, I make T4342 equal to 40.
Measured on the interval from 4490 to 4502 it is 45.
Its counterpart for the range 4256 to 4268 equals 40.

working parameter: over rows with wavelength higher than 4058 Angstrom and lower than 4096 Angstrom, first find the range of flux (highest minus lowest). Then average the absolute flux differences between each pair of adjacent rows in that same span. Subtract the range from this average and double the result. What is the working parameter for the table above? -1.1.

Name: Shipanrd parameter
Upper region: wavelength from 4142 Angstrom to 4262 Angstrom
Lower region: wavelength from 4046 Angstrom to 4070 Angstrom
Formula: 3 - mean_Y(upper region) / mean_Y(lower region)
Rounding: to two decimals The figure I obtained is 2.00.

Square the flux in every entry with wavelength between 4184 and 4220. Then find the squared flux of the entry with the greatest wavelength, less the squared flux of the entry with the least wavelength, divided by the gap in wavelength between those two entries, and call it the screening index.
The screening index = 0.013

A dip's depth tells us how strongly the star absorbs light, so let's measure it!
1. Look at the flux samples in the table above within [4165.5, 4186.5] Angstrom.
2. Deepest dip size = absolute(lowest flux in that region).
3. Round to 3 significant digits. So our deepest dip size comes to 3.08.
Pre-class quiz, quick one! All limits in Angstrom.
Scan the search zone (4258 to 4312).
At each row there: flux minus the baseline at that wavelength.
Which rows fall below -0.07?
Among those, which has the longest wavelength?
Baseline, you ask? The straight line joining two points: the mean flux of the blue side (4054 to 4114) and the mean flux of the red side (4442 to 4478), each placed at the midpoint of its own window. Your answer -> 4308.0 Angstrom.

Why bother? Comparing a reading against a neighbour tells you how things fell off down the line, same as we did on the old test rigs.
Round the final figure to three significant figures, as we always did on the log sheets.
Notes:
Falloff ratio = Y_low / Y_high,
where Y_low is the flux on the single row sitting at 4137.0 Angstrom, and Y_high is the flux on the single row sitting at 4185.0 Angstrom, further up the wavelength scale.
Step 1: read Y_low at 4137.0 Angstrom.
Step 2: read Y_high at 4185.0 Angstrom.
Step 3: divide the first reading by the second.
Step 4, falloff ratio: 0.924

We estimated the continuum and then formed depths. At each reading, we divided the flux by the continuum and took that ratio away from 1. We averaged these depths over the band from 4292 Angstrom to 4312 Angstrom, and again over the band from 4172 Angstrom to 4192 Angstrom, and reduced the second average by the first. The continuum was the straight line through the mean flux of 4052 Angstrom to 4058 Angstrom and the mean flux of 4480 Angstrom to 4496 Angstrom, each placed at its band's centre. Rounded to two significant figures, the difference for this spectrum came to -0.034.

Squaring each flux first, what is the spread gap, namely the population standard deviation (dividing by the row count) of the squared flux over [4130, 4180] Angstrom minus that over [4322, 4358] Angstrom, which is -0.1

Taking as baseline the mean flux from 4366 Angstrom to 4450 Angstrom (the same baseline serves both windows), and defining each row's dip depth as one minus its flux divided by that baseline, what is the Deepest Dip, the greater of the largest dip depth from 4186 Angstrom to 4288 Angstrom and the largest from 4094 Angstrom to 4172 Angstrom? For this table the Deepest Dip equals 0.108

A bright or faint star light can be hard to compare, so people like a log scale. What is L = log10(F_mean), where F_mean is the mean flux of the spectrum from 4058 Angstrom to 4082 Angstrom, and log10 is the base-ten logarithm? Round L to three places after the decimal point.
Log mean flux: 0.532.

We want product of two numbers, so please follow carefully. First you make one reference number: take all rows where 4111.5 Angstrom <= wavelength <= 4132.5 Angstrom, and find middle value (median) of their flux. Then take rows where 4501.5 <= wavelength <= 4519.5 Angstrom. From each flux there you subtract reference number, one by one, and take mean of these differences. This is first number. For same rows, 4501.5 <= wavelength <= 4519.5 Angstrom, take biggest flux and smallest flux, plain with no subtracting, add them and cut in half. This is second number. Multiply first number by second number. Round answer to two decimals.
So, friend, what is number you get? 1.58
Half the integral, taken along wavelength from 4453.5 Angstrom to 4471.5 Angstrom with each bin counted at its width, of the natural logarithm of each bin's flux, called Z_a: 11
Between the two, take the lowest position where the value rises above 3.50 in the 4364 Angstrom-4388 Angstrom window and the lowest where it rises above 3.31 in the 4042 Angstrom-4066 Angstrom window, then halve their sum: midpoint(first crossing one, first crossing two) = 4206.0 Angstrom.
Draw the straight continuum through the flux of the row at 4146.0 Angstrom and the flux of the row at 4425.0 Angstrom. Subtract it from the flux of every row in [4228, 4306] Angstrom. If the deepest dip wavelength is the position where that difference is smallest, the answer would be 4245.0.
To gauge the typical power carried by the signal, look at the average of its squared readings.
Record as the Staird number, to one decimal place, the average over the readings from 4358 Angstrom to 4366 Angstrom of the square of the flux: 11.5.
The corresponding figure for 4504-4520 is 14.2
